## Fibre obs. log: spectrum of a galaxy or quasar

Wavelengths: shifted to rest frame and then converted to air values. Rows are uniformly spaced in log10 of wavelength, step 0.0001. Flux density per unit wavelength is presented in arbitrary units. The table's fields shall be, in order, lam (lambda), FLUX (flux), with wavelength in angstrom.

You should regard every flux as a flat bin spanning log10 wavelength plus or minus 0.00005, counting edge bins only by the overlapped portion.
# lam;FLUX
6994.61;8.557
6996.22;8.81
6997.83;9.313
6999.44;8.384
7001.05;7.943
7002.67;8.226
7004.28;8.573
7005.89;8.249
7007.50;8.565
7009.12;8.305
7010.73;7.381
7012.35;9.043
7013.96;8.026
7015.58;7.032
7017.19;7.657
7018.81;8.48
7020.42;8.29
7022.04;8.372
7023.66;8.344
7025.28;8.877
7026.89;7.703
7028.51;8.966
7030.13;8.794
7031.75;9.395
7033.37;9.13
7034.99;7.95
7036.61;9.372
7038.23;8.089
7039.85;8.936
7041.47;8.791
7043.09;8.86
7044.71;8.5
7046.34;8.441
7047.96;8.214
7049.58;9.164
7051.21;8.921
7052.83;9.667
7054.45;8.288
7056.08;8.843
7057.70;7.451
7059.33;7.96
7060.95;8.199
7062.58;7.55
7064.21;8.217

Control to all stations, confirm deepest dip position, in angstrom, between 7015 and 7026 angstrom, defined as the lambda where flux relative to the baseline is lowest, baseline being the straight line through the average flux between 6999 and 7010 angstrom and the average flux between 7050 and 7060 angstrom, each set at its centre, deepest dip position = 7015.58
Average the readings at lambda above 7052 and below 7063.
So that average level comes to 8.3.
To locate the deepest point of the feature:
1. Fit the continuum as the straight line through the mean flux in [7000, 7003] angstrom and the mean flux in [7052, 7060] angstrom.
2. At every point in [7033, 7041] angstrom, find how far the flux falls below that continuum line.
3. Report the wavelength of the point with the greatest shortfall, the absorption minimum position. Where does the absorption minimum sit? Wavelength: 7034.99 angstrom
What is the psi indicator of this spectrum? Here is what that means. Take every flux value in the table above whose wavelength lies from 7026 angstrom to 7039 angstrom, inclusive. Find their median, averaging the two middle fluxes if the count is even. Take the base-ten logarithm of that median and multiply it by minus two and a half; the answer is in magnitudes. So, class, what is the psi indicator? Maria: -2.37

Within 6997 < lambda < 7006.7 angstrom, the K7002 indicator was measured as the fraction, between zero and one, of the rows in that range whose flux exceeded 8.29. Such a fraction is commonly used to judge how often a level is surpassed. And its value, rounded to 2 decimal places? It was 0.50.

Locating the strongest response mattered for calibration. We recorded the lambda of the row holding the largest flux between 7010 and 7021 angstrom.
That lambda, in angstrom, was 7012.35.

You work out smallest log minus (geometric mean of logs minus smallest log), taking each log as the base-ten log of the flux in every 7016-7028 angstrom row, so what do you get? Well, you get 0.853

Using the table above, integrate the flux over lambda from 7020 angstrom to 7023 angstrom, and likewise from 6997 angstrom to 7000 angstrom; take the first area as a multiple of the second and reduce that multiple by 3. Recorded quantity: -2.06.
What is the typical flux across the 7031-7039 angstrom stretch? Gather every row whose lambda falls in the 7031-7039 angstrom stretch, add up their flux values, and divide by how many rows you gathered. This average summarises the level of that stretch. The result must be 8.79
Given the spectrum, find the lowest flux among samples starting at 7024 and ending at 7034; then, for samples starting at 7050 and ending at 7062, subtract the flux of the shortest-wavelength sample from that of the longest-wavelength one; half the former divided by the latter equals -5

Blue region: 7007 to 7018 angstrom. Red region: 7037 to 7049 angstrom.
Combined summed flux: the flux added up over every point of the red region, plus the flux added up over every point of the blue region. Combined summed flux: 115.8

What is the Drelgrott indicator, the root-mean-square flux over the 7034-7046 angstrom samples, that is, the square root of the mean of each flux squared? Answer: 8.7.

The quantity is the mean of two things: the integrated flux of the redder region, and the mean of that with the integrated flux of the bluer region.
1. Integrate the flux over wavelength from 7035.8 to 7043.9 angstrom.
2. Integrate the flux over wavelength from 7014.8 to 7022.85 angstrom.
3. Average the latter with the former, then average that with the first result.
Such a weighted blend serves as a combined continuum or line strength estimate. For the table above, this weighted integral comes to 69.6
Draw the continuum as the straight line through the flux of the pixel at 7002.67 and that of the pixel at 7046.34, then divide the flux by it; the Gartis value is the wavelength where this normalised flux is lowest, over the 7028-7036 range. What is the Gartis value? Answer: 7034.99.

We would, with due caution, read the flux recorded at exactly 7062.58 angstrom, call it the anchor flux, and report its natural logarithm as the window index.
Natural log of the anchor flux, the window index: 2.02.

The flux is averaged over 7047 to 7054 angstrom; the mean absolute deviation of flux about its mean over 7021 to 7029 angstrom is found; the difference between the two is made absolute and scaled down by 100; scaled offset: 0.086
